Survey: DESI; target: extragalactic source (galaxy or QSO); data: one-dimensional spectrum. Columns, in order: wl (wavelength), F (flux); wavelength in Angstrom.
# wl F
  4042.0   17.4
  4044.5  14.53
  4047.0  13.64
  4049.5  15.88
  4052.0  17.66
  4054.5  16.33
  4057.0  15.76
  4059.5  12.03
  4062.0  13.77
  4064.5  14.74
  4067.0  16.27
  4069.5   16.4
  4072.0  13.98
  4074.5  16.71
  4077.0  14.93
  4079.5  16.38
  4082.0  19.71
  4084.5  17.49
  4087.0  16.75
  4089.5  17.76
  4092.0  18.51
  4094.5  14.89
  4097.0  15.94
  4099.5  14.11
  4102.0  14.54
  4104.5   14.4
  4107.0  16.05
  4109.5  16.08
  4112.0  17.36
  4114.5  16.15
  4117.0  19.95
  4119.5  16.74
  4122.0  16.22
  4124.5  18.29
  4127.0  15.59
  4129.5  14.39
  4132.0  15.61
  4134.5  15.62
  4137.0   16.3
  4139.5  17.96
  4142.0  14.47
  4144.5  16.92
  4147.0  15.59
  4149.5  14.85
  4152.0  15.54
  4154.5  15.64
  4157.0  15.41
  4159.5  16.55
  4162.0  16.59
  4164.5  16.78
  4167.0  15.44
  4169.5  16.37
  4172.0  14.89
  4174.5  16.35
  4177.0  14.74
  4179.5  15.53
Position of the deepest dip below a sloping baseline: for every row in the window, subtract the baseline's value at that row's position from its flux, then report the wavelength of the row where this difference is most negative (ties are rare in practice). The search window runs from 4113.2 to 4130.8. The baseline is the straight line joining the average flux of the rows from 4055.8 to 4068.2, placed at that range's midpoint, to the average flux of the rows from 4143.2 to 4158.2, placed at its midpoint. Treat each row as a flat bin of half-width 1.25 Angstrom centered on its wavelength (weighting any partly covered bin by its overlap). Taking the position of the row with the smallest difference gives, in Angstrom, 4129.5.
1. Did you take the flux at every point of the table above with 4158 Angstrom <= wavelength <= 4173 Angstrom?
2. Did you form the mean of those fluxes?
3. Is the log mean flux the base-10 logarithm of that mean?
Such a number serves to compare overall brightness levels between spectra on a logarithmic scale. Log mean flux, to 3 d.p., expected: 1.207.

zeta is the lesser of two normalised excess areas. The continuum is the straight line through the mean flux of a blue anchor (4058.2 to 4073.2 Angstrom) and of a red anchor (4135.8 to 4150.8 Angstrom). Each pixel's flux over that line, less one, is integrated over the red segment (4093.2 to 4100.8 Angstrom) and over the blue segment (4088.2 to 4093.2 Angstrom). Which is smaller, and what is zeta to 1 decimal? -0.1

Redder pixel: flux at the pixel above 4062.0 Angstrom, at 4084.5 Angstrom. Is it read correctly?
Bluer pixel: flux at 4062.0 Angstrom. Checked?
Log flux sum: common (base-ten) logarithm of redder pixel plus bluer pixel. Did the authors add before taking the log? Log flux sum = 1.49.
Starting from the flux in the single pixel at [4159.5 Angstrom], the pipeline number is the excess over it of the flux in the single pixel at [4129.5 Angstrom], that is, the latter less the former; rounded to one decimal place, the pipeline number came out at -2.2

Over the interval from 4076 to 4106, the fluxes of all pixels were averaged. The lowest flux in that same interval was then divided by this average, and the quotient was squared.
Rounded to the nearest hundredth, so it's 0.75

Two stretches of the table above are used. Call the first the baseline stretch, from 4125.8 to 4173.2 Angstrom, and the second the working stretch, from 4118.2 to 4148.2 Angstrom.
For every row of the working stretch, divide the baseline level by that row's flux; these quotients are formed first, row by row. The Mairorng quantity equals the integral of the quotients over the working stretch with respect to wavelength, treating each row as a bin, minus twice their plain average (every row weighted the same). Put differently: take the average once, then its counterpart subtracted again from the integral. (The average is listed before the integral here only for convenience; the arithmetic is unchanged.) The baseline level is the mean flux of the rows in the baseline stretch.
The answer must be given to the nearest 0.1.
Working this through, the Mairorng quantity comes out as 27.6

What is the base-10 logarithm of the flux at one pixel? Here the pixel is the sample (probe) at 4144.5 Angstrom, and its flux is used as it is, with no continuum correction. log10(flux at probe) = 1.23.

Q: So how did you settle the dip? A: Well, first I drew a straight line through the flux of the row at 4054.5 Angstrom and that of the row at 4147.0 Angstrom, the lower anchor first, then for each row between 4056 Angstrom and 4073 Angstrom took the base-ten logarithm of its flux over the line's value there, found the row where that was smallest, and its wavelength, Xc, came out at 4059.5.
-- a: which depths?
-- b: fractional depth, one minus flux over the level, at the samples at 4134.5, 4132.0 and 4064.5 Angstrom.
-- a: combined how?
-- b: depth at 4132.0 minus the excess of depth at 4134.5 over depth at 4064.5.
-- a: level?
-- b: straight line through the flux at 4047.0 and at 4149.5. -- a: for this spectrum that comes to -0.1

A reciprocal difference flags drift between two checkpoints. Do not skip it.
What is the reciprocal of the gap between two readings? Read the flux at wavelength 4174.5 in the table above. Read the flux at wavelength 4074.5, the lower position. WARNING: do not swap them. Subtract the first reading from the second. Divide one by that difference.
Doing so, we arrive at 2.8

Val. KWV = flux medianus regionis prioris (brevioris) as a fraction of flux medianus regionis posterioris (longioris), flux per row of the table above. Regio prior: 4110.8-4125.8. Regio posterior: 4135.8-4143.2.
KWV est 1.05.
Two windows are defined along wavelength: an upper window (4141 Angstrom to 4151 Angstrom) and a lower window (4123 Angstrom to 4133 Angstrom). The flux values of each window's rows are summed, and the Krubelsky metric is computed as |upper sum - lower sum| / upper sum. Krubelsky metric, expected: 0.03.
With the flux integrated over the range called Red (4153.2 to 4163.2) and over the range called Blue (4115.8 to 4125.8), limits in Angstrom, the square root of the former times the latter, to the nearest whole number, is 169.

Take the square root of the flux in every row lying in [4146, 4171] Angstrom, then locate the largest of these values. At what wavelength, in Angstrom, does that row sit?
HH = 4164.5 Angstrom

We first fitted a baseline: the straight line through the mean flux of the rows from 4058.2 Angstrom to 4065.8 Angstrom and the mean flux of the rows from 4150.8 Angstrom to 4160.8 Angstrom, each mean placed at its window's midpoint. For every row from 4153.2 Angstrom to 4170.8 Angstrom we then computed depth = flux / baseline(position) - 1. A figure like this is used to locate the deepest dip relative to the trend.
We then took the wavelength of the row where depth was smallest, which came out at 4167.0 Angstrom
